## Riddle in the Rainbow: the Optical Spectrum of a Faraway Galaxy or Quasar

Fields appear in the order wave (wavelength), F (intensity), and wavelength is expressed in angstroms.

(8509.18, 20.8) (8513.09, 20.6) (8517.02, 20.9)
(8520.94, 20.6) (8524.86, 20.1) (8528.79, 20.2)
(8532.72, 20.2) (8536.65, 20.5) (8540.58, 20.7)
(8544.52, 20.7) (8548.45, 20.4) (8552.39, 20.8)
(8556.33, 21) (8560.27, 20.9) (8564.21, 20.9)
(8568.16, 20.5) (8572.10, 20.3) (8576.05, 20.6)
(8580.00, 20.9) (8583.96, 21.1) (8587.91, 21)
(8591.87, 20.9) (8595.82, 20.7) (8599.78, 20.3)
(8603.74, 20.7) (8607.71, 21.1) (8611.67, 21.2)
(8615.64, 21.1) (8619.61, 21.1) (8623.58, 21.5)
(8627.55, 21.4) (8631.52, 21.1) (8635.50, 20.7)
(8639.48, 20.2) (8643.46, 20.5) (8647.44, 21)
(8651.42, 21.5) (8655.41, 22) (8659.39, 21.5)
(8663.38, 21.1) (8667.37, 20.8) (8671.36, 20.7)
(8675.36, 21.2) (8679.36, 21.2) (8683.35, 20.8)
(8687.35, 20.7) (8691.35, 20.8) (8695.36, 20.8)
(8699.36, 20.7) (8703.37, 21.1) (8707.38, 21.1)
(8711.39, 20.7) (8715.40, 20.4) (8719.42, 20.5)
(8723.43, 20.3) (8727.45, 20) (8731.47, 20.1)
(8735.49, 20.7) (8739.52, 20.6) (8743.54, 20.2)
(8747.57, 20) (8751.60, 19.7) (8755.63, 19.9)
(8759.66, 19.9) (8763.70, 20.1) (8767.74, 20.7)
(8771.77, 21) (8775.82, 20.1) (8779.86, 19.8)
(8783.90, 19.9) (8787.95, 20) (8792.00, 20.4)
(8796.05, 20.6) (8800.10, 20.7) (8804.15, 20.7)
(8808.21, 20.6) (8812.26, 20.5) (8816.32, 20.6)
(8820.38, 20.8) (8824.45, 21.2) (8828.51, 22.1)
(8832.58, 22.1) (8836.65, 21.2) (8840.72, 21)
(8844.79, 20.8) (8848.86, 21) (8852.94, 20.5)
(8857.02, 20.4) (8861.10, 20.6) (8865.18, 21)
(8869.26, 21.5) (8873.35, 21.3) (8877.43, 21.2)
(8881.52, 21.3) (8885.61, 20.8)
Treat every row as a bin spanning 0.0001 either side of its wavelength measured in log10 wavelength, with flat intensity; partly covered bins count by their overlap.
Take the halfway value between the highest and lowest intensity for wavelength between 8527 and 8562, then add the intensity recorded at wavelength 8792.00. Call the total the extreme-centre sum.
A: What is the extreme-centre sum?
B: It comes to 41.0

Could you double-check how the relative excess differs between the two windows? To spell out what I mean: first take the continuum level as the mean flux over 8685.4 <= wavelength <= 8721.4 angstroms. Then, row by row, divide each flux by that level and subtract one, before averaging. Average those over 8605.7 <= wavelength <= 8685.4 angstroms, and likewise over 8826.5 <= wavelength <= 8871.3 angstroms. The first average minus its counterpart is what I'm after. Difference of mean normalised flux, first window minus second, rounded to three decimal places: -0.001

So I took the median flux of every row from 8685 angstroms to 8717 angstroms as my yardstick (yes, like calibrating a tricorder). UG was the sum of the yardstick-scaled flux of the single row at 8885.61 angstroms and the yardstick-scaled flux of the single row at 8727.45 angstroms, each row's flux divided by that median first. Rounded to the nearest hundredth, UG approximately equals 1.97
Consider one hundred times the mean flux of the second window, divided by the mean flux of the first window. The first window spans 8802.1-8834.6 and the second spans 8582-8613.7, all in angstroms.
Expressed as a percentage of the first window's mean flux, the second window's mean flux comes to 99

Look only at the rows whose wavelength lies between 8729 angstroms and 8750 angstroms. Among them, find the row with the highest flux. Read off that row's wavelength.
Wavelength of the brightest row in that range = 8735.49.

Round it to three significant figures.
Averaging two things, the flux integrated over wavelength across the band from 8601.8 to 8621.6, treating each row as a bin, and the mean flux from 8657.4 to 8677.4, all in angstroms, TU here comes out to 219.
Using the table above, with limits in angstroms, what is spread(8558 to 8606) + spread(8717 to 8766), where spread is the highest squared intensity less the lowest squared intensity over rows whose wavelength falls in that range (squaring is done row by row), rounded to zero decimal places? 74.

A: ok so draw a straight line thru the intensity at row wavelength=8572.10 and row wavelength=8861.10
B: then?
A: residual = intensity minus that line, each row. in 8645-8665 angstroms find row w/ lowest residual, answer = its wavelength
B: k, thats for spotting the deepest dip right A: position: 8647.44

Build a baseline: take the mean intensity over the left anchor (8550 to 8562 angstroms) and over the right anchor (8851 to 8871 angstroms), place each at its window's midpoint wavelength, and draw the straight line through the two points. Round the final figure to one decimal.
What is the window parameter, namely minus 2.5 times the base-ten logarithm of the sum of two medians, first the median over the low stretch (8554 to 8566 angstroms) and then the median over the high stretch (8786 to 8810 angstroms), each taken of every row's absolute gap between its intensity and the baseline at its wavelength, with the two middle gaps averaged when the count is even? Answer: 1.6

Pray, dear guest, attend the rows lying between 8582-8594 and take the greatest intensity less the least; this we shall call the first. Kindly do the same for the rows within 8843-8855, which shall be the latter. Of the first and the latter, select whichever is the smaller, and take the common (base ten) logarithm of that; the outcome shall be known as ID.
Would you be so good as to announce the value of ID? -0.70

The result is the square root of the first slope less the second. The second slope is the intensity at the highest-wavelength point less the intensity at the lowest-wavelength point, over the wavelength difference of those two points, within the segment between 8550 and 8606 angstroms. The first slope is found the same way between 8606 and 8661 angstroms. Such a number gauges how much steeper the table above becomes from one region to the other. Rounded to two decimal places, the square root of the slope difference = 0.10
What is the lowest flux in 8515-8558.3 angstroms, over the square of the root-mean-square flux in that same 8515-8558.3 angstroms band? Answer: 0.0476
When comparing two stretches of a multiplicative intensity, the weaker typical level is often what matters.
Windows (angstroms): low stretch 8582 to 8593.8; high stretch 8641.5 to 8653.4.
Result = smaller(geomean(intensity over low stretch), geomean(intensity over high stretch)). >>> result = 21.0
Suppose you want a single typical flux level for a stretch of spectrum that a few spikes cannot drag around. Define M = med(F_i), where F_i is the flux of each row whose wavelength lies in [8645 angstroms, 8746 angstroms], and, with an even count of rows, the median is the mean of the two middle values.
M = 20.80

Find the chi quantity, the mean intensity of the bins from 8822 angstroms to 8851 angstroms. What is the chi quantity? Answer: 21.3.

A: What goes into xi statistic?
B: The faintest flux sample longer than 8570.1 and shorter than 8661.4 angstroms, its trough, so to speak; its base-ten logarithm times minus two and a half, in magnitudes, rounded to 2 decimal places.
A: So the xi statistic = -3.26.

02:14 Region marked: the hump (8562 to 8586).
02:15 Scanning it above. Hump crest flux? 21.1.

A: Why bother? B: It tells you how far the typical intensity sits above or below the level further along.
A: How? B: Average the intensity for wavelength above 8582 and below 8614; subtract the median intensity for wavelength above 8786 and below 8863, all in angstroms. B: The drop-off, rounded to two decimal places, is 0.18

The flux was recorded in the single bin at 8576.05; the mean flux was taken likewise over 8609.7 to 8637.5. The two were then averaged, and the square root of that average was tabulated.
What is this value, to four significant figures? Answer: 4.569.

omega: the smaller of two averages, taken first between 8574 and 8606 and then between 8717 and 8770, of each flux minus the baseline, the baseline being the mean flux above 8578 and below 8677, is -0.8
